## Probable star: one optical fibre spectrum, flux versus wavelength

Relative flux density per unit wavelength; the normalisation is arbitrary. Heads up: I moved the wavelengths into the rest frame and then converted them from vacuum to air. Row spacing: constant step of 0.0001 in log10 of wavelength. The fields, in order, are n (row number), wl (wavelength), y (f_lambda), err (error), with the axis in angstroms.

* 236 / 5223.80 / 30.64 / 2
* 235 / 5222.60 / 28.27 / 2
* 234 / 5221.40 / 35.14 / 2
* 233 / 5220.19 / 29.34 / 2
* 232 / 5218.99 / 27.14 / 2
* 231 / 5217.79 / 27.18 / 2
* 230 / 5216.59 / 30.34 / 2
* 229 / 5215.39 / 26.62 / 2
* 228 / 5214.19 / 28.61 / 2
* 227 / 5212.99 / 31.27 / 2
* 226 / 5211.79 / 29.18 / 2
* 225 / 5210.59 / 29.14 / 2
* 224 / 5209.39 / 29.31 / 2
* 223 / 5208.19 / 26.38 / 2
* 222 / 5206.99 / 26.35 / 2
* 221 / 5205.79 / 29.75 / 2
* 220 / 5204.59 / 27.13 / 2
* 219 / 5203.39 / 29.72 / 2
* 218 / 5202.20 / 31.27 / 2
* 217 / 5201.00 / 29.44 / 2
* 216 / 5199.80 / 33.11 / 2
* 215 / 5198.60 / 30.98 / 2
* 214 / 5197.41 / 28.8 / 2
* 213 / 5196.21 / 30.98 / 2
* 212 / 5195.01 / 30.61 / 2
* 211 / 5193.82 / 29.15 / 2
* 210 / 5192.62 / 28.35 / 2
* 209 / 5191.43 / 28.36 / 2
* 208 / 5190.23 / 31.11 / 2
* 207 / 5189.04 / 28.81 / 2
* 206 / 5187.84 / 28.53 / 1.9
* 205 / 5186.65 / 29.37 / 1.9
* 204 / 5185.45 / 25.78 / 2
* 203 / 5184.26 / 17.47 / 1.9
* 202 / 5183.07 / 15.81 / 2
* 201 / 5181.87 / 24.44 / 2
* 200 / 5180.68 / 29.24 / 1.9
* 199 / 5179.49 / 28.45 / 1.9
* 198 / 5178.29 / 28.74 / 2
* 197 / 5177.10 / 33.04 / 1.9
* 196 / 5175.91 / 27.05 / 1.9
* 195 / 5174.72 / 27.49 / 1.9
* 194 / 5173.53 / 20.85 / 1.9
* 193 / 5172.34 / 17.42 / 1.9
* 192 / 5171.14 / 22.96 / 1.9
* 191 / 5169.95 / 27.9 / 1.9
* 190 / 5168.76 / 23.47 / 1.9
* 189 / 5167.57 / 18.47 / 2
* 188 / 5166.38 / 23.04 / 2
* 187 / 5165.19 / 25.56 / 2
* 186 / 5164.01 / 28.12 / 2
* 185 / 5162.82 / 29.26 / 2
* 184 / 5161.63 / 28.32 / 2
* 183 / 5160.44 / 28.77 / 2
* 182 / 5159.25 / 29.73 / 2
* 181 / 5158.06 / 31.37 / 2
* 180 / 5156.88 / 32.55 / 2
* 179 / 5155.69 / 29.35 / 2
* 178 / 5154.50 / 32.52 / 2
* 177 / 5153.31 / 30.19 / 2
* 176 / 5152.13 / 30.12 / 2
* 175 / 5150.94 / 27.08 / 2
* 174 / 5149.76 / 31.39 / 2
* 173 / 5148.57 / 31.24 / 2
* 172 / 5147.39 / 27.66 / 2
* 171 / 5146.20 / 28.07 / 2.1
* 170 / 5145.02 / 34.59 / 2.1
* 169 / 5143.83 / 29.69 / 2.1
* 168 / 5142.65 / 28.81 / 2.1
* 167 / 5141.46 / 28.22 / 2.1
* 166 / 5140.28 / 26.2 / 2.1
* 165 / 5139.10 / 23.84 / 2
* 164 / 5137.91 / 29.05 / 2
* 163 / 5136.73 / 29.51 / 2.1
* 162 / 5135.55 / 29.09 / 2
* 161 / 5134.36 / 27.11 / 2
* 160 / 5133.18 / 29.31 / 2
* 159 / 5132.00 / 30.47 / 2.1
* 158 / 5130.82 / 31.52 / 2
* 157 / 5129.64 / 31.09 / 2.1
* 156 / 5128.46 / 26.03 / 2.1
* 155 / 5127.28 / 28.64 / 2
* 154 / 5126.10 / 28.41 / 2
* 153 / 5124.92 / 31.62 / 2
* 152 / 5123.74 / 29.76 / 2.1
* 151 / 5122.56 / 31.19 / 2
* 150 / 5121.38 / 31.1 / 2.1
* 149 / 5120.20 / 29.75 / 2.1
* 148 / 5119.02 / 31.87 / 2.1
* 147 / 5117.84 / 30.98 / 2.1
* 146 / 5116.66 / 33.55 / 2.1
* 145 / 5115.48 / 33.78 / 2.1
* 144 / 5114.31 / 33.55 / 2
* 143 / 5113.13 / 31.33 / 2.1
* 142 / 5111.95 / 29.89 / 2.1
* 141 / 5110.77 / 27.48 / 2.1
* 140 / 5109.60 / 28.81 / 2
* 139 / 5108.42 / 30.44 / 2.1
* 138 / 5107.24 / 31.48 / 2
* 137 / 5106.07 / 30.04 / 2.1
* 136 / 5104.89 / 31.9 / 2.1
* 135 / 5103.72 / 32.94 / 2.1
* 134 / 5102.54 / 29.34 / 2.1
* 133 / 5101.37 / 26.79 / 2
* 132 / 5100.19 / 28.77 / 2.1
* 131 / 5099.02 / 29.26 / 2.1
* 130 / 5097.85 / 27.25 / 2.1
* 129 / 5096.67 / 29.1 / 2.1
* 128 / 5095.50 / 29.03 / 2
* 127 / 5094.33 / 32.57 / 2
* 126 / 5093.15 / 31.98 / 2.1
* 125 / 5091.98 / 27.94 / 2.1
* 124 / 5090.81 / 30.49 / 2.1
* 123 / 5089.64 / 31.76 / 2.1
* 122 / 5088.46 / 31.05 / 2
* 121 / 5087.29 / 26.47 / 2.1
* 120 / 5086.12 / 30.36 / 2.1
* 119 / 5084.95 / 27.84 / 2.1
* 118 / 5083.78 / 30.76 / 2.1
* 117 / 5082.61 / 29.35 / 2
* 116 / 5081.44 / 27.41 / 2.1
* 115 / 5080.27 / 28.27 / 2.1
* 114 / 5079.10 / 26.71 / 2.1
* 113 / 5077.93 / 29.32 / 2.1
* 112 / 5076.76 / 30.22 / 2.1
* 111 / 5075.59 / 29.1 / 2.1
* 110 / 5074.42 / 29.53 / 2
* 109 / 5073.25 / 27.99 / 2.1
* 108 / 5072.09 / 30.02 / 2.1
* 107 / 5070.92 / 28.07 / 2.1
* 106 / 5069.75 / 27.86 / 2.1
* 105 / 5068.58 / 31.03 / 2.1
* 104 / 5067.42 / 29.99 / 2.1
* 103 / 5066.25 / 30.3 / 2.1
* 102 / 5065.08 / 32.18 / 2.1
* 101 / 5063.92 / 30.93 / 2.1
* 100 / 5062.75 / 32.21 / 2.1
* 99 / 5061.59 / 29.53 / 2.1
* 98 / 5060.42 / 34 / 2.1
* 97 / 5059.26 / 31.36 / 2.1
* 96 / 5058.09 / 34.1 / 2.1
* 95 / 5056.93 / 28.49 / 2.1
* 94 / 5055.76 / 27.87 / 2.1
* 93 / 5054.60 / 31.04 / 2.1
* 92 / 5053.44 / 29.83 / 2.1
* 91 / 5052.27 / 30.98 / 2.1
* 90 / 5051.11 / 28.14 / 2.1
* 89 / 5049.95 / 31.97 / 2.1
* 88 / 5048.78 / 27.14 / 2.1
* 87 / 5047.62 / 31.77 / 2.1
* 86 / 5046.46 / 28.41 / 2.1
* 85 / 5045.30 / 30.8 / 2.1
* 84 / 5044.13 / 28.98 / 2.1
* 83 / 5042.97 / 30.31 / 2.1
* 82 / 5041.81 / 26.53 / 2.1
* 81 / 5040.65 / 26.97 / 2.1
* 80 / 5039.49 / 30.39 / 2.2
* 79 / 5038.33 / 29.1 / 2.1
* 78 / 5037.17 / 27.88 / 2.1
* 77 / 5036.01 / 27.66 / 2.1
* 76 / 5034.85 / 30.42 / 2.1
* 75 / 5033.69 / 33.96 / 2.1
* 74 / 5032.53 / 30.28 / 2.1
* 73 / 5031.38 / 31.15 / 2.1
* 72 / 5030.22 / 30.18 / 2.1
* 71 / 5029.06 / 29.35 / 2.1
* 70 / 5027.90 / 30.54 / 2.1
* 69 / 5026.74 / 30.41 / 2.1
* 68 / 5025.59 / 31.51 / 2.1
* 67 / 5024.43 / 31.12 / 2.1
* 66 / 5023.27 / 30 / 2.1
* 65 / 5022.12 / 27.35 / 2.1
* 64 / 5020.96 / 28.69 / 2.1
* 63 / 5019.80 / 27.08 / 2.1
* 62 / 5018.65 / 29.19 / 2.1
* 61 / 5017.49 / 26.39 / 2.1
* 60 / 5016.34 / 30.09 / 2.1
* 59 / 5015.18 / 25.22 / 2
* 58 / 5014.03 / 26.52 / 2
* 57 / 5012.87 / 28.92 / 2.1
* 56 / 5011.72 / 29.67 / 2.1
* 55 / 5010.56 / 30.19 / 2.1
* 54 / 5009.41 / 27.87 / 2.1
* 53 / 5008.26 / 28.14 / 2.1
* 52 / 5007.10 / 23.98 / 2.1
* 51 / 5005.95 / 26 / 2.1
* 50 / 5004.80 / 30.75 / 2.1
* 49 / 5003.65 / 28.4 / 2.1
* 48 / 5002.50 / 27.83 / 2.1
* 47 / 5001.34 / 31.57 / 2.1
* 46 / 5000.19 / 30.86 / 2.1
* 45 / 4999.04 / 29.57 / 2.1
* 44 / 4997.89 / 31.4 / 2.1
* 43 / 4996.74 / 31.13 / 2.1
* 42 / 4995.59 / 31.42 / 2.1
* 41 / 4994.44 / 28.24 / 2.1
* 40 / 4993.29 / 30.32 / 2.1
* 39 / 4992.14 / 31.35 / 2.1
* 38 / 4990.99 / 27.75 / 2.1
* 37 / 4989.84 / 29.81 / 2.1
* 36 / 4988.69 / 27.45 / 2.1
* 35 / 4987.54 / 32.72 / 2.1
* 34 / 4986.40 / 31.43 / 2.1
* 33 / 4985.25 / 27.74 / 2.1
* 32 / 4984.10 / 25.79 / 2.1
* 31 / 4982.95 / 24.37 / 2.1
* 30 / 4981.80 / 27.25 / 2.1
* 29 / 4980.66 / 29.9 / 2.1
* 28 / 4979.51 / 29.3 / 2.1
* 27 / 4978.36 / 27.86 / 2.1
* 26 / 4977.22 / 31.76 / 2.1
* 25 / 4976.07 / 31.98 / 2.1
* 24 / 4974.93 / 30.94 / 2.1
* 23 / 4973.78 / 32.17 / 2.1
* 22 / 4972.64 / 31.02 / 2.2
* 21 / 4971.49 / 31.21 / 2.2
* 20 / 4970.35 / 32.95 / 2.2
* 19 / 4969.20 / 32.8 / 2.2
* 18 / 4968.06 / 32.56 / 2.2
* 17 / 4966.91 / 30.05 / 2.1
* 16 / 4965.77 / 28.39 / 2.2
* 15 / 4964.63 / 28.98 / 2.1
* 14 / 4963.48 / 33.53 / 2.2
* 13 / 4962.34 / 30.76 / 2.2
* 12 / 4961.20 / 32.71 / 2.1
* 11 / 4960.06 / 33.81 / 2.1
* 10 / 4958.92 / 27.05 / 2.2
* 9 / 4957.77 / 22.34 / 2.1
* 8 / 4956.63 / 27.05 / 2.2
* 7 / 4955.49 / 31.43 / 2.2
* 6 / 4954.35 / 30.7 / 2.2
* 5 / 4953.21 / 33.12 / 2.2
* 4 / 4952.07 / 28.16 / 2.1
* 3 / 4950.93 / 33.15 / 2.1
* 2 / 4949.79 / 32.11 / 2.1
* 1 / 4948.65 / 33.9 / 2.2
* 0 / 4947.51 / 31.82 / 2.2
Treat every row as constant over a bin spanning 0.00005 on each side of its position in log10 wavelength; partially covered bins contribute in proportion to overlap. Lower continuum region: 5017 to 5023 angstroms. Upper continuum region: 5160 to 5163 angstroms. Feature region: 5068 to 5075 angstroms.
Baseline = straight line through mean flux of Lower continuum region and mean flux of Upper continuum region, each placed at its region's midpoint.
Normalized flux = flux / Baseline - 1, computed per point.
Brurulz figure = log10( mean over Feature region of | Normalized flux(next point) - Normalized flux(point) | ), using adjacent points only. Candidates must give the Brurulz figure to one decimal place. -1.2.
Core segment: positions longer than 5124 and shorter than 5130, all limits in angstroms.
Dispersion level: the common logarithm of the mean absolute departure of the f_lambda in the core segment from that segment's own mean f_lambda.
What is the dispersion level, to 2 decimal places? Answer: 0.24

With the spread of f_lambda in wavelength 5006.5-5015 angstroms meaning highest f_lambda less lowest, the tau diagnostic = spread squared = 39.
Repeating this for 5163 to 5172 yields 93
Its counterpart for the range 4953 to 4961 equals 132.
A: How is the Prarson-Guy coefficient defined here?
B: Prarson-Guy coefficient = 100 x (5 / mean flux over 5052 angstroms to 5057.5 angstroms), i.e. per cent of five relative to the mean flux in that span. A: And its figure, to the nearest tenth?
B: 16.9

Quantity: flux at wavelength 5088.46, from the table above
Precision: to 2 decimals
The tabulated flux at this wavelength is 31.05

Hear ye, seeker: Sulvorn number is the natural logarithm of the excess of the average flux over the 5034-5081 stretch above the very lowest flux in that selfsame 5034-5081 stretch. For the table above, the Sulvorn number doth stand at 1.15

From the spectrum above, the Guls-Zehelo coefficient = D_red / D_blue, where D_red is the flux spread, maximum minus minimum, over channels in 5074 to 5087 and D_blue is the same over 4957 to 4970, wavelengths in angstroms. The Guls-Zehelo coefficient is 0.4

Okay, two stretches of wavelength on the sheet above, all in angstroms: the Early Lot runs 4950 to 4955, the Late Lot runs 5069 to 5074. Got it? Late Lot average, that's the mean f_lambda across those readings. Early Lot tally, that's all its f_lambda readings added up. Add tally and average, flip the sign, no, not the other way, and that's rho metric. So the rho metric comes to -154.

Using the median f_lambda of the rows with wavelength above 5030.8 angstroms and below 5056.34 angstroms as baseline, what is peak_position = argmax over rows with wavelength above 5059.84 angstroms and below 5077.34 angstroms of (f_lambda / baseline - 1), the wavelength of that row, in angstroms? 5060.42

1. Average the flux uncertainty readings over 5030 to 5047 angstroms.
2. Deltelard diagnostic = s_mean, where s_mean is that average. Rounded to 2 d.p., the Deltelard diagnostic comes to 2.11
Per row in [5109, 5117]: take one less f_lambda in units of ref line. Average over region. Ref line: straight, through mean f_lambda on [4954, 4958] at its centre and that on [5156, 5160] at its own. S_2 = -0.02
